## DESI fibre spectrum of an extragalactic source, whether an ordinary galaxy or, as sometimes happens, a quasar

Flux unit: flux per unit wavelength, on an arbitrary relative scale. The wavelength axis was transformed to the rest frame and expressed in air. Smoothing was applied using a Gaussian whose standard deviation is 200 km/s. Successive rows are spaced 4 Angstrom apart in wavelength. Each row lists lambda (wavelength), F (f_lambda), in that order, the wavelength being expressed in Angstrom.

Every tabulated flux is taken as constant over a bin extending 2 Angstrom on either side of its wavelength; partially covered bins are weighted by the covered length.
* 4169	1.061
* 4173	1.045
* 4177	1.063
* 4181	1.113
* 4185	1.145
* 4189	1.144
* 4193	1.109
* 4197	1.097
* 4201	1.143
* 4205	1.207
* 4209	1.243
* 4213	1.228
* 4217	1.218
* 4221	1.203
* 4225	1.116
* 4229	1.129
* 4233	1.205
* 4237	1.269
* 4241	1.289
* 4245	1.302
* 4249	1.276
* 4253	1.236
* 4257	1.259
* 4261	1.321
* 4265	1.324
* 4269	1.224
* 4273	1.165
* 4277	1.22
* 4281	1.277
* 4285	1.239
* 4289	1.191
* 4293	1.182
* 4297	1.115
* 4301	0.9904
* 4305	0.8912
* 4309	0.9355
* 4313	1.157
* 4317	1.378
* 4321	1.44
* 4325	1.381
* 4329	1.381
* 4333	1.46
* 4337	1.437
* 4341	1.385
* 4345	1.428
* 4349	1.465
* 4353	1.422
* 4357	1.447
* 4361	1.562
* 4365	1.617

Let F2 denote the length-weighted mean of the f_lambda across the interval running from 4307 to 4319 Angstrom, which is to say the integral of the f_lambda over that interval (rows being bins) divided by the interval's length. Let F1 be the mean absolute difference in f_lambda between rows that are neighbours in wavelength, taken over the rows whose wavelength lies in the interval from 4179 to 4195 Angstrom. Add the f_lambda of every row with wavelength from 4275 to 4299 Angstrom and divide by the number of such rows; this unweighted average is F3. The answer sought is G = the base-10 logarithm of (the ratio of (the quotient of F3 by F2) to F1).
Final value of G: 1.66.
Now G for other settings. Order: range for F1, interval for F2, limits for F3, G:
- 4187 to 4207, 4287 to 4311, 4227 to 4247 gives 1.48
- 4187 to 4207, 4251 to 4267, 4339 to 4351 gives 1.45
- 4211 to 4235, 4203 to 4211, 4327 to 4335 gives 1.46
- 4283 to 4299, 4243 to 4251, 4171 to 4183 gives 1.30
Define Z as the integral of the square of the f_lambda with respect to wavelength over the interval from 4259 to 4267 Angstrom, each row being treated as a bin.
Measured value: 14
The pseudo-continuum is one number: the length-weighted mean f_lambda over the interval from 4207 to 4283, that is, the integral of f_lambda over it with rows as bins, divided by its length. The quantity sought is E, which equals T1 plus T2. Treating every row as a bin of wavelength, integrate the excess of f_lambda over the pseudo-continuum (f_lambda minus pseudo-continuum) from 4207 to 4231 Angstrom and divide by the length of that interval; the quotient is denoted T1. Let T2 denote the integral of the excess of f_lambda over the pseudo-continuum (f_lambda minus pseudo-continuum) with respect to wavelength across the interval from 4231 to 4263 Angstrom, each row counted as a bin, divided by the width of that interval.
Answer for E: -0.01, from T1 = -0.05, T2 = 0.03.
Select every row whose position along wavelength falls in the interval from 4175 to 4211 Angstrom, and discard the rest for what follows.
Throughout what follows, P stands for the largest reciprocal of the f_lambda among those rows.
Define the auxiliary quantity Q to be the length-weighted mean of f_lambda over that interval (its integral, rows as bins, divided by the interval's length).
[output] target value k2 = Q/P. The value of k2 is 1.2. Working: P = 0.941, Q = 1.14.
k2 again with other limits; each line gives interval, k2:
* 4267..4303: 1.2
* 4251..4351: 1.1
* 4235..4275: 1.5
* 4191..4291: 1.3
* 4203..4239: 1.3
